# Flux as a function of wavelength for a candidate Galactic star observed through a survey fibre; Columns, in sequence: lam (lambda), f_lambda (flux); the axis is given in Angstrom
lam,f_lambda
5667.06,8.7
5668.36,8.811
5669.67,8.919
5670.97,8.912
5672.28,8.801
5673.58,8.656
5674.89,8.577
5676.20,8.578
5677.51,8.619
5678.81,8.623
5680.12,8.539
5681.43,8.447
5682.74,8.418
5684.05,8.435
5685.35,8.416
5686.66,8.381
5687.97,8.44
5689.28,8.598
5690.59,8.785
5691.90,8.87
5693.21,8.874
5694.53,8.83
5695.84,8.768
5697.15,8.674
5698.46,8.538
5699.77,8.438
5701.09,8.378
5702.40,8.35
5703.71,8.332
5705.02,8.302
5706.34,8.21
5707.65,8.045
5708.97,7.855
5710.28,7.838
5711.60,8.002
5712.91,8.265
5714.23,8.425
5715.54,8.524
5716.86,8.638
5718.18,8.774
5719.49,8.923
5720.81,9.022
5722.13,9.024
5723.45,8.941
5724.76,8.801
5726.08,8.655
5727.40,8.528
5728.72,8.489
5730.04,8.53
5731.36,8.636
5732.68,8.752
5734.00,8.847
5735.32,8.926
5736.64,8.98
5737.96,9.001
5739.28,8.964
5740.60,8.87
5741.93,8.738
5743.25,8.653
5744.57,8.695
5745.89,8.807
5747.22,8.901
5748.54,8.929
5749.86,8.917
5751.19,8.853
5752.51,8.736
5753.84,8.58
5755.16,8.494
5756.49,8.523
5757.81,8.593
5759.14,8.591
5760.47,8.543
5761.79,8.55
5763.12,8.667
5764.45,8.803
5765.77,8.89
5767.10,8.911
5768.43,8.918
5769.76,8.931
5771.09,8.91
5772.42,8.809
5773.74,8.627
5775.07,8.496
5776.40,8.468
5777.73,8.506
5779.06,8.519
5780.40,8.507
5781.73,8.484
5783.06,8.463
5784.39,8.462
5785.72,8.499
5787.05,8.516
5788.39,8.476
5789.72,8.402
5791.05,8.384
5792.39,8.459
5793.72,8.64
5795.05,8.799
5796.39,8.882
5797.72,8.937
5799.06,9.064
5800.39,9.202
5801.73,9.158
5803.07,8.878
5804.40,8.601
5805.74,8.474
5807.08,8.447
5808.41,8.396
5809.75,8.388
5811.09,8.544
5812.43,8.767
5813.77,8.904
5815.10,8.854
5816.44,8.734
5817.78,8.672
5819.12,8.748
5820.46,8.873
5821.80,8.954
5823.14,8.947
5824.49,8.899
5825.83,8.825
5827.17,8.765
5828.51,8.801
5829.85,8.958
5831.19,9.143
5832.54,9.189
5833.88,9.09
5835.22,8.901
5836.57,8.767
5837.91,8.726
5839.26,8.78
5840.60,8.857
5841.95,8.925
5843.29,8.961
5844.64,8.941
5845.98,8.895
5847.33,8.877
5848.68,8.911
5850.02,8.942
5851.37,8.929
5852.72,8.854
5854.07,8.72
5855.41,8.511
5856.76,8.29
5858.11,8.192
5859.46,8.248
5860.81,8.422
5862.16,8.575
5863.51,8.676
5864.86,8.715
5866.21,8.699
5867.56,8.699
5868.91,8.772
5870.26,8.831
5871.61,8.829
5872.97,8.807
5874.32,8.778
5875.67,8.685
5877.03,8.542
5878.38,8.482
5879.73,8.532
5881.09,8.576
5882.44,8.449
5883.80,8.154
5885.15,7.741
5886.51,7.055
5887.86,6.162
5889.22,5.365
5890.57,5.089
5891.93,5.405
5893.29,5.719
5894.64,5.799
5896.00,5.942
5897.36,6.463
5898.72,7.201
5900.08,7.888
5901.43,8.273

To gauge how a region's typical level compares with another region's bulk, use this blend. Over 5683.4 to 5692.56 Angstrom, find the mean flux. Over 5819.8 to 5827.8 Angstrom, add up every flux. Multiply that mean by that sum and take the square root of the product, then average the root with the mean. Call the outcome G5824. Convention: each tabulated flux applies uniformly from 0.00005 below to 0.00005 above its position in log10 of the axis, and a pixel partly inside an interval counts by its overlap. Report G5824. 15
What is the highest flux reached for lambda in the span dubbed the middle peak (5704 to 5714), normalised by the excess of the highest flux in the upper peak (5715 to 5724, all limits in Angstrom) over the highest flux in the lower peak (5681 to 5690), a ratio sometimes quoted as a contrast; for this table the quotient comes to 19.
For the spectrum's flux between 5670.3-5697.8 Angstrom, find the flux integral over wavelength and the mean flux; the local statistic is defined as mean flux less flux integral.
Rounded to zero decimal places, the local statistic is -229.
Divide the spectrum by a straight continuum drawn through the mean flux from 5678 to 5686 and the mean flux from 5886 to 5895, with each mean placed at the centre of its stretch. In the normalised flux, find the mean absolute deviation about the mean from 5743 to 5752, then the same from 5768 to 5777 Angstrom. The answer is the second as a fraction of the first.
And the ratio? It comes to 1.2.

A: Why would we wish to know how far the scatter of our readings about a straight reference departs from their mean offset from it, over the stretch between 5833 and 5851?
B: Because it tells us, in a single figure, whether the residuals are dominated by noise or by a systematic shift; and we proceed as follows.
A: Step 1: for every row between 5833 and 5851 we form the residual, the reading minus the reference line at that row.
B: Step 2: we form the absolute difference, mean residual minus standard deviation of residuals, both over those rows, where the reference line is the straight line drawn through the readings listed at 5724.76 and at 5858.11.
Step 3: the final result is 0.53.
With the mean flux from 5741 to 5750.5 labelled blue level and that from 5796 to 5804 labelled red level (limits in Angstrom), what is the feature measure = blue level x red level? 79.4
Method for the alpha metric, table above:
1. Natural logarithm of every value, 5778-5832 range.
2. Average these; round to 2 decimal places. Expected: 2.16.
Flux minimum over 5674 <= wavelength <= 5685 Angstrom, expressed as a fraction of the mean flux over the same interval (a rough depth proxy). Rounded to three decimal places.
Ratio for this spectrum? 0.987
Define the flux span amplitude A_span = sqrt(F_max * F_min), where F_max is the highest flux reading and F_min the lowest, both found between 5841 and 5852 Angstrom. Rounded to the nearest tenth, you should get 8.9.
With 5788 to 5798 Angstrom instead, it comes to 8.7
